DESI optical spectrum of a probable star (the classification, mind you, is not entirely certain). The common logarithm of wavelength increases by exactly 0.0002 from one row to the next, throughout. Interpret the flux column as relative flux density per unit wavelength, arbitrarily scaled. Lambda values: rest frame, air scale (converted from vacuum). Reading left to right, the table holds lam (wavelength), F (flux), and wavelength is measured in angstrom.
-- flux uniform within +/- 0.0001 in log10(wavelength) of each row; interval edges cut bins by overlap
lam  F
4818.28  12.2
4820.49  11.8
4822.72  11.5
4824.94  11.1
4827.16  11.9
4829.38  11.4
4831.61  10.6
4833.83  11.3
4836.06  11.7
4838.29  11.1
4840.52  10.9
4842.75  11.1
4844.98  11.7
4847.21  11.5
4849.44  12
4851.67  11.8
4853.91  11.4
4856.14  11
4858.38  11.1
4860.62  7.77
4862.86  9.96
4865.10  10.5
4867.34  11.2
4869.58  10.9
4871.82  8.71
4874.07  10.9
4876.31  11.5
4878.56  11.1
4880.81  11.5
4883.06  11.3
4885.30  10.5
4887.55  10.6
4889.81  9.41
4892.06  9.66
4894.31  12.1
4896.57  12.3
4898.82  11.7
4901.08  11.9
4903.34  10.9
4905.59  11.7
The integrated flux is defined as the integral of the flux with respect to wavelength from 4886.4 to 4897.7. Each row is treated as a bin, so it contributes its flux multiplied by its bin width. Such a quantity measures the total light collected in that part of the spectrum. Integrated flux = 122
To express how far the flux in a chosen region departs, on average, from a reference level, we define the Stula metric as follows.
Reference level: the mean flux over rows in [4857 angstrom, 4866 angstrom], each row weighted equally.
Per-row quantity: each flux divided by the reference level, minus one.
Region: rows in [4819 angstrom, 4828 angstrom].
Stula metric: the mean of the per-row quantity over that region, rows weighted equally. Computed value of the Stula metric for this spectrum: 0.18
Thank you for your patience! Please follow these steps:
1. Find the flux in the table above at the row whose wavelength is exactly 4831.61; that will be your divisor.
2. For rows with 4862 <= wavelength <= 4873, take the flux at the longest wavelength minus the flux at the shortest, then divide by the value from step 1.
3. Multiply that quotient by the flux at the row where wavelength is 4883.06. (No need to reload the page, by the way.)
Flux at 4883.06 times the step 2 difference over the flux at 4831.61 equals -1.3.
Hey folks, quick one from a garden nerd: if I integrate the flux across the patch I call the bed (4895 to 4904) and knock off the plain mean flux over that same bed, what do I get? 94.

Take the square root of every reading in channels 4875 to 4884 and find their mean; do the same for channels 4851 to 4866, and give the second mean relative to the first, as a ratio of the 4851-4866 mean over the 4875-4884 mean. 0.96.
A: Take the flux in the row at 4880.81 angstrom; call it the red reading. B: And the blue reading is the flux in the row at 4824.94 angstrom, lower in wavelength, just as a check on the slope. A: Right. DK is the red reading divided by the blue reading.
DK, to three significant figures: 1.04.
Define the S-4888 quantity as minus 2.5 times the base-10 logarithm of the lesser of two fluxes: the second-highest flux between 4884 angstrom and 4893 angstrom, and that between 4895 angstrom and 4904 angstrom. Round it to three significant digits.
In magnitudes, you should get -2.55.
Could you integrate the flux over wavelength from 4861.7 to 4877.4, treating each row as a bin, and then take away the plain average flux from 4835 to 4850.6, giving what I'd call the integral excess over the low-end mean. 154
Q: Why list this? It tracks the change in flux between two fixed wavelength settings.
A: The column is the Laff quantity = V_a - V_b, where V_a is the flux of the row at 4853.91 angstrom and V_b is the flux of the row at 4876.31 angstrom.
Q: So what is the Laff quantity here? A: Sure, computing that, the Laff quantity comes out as -0.10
